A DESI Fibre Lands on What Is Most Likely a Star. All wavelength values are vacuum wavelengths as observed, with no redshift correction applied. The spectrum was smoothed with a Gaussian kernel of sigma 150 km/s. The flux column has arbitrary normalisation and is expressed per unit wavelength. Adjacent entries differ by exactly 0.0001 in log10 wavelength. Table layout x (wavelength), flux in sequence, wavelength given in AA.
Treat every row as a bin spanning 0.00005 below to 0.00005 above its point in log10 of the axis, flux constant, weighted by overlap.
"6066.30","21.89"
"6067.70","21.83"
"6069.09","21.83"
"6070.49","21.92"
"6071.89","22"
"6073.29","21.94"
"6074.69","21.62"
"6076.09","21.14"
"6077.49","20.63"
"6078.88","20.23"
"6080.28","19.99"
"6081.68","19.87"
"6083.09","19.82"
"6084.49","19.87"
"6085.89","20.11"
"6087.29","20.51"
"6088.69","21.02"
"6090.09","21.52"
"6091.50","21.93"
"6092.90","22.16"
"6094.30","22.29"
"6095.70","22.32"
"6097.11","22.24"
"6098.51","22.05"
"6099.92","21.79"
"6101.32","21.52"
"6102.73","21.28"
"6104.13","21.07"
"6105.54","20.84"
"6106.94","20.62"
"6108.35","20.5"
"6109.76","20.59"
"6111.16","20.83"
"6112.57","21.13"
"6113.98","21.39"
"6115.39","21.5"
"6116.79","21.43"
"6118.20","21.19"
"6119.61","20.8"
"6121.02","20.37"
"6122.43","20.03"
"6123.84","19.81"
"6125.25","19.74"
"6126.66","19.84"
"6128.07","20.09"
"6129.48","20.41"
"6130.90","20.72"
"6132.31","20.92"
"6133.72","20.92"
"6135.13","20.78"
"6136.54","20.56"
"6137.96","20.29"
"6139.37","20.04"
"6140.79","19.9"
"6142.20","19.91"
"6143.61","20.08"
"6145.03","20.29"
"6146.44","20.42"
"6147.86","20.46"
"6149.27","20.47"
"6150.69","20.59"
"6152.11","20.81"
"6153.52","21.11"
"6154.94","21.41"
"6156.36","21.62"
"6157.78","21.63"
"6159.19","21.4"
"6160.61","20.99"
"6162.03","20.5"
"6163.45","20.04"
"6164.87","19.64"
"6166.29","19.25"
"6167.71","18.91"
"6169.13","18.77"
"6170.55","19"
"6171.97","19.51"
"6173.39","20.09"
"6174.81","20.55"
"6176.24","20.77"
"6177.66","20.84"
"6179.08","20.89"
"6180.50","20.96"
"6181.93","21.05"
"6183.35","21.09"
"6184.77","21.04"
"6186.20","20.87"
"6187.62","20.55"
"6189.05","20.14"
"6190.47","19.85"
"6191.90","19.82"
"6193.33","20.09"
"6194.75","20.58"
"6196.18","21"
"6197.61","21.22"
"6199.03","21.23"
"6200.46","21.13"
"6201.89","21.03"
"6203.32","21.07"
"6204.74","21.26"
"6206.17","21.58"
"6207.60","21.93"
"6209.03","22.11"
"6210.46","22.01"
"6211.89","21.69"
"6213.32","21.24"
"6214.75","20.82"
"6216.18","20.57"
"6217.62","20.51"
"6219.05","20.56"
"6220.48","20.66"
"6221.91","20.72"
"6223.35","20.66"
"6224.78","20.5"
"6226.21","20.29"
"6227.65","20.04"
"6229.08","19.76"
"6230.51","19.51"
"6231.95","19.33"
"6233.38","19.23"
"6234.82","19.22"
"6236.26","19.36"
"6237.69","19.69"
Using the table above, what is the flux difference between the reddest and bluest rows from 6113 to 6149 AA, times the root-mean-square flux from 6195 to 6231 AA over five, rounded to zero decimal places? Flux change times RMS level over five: -4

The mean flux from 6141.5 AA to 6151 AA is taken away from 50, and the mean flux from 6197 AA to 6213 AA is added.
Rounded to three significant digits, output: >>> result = 51.2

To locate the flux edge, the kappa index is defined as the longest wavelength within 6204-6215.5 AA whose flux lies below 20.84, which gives 6214.75 AA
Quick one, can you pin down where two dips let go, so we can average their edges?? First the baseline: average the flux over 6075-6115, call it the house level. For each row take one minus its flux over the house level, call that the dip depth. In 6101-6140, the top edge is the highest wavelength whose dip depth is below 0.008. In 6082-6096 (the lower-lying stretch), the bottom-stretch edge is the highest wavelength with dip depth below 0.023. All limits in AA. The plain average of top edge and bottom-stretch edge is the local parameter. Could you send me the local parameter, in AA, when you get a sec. 6114.7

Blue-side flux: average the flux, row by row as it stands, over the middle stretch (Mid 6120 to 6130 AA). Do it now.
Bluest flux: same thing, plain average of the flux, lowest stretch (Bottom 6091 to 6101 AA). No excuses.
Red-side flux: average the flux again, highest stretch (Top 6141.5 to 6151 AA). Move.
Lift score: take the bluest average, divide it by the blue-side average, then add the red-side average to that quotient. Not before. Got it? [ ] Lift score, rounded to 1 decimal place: 21.4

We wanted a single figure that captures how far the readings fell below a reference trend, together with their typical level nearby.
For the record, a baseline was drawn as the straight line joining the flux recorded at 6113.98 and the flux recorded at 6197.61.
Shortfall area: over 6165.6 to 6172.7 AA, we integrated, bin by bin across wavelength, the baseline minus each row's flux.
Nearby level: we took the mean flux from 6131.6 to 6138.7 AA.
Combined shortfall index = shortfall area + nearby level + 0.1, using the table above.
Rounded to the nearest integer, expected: 36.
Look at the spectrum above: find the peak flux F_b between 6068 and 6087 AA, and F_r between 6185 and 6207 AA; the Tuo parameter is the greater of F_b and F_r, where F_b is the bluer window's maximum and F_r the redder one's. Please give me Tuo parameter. 22.0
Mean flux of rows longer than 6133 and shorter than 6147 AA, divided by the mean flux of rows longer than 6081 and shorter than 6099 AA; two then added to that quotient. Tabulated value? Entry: 2.96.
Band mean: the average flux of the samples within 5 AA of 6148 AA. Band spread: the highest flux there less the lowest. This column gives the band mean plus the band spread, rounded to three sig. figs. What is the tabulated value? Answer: 21.2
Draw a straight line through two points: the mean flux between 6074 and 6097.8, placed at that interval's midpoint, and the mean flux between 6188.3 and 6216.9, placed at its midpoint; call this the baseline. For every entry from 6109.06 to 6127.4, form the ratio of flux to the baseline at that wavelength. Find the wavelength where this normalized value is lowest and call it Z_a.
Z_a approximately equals 6125.25 AA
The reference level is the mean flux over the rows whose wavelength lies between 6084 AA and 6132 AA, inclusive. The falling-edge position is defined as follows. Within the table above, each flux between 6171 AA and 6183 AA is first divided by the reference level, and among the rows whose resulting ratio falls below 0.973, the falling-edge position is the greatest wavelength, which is 6173.39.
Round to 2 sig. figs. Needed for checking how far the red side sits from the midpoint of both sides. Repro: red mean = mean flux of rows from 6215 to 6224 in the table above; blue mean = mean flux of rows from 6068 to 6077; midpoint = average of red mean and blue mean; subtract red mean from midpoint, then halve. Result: 0.28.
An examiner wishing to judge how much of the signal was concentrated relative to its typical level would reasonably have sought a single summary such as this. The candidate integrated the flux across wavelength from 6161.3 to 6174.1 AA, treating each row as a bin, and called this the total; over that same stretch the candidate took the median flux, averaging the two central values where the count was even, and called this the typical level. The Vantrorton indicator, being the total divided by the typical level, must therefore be 12.8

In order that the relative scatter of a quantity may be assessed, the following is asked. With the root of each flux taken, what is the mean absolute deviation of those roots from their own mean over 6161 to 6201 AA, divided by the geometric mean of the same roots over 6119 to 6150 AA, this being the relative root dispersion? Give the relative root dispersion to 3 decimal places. 0.016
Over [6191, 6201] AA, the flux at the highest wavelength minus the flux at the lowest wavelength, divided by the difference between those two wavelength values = 0.15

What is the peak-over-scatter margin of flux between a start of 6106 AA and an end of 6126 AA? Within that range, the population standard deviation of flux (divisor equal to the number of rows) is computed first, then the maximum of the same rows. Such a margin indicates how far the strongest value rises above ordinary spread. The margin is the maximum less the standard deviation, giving 20.9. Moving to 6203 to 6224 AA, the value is 21.6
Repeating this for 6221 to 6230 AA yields 20.4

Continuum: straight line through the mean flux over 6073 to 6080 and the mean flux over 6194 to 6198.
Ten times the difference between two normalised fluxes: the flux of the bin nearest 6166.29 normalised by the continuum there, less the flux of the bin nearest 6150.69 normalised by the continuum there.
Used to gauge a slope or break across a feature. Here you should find -0.63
